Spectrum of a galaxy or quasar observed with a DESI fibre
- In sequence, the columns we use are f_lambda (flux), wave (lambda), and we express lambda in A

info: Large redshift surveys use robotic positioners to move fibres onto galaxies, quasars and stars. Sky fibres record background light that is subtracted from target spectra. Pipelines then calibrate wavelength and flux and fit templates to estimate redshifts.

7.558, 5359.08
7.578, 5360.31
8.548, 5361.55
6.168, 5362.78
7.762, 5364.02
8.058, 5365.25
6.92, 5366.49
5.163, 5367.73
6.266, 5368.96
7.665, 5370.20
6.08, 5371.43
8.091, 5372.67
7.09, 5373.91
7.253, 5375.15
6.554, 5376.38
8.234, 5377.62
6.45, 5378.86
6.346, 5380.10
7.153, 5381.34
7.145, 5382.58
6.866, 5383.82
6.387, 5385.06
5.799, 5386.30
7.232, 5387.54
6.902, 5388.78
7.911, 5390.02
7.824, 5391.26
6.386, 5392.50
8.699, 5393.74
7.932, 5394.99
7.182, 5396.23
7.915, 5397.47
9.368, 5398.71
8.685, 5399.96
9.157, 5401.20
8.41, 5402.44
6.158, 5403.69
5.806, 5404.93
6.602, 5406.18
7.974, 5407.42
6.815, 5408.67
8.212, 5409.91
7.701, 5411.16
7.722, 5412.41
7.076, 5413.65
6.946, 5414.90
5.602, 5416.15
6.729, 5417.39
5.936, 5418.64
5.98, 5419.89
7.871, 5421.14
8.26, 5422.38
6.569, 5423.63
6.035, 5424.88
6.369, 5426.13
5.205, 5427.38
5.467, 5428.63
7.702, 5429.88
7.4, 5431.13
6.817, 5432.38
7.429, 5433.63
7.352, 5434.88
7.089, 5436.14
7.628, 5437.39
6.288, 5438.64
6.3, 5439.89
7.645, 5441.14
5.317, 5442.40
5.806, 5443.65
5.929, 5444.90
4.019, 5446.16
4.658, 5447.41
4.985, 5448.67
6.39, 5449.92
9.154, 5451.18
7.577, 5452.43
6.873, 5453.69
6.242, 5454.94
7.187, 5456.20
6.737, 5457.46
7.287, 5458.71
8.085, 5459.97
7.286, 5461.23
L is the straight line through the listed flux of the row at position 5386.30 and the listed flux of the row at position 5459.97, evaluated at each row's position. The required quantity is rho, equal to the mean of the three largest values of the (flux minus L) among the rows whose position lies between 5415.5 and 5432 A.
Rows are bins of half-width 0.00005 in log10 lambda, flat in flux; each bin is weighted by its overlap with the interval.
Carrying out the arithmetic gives 1.0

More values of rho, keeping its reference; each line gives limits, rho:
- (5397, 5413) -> 2.8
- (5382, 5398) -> 2.2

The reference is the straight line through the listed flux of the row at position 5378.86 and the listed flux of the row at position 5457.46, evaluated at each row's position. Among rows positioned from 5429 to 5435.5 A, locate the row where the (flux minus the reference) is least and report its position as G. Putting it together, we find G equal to 5432.38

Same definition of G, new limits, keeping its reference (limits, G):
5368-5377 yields 5371.43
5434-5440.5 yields 5438.64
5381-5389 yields 5386.30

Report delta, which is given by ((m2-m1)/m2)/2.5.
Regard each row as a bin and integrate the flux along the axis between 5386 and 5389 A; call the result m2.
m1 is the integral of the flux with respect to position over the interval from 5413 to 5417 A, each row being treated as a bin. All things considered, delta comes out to -0.12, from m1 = 26.3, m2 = 20.1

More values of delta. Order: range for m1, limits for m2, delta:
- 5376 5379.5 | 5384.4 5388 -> -0.03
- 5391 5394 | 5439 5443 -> 0.05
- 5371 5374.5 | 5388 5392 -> 0.07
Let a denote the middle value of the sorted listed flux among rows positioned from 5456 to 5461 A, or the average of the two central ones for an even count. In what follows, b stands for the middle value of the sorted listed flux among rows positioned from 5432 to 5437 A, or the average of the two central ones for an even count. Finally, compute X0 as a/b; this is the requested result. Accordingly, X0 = 1.00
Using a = 7.2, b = 7.22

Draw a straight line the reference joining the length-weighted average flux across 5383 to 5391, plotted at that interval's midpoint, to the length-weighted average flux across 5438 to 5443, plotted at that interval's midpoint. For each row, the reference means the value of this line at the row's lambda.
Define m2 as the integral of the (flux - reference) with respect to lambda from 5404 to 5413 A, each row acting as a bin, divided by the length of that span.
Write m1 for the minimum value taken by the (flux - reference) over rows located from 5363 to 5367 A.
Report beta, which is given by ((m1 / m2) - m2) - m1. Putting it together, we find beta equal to -0.7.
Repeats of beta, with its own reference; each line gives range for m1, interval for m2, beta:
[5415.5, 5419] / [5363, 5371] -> 6.9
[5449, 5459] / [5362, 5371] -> 0.3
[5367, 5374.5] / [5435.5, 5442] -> -2.3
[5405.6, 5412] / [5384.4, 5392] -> -1.1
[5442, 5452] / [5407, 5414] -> -1.1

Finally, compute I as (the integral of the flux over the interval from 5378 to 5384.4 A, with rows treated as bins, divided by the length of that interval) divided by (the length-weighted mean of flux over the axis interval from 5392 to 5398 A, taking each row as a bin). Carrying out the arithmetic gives 0.90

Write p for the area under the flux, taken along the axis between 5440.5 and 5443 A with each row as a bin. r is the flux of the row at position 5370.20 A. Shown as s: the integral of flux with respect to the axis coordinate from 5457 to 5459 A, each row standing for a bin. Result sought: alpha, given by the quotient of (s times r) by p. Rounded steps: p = 16.2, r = 7.665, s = 14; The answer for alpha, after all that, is 6.6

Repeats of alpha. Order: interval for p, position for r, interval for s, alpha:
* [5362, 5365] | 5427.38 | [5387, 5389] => 3.4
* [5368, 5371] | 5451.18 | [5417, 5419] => 5.7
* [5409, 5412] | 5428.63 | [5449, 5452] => 5.2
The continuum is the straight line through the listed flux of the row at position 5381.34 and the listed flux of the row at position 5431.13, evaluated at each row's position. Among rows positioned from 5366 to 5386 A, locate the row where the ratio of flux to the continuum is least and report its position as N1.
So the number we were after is 5367.73 A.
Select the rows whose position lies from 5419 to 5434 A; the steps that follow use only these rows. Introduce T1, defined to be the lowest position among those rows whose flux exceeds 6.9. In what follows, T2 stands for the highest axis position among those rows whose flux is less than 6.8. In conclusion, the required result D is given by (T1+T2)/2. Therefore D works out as 5424.9 A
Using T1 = 5421.14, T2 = 5428.63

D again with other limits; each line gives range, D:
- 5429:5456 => 5442.4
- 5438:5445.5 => 5443.0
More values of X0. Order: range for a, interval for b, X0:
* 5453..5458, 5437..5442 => 0.98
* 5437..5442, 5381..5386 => 0.99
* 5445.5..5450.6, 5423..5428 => 0.78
